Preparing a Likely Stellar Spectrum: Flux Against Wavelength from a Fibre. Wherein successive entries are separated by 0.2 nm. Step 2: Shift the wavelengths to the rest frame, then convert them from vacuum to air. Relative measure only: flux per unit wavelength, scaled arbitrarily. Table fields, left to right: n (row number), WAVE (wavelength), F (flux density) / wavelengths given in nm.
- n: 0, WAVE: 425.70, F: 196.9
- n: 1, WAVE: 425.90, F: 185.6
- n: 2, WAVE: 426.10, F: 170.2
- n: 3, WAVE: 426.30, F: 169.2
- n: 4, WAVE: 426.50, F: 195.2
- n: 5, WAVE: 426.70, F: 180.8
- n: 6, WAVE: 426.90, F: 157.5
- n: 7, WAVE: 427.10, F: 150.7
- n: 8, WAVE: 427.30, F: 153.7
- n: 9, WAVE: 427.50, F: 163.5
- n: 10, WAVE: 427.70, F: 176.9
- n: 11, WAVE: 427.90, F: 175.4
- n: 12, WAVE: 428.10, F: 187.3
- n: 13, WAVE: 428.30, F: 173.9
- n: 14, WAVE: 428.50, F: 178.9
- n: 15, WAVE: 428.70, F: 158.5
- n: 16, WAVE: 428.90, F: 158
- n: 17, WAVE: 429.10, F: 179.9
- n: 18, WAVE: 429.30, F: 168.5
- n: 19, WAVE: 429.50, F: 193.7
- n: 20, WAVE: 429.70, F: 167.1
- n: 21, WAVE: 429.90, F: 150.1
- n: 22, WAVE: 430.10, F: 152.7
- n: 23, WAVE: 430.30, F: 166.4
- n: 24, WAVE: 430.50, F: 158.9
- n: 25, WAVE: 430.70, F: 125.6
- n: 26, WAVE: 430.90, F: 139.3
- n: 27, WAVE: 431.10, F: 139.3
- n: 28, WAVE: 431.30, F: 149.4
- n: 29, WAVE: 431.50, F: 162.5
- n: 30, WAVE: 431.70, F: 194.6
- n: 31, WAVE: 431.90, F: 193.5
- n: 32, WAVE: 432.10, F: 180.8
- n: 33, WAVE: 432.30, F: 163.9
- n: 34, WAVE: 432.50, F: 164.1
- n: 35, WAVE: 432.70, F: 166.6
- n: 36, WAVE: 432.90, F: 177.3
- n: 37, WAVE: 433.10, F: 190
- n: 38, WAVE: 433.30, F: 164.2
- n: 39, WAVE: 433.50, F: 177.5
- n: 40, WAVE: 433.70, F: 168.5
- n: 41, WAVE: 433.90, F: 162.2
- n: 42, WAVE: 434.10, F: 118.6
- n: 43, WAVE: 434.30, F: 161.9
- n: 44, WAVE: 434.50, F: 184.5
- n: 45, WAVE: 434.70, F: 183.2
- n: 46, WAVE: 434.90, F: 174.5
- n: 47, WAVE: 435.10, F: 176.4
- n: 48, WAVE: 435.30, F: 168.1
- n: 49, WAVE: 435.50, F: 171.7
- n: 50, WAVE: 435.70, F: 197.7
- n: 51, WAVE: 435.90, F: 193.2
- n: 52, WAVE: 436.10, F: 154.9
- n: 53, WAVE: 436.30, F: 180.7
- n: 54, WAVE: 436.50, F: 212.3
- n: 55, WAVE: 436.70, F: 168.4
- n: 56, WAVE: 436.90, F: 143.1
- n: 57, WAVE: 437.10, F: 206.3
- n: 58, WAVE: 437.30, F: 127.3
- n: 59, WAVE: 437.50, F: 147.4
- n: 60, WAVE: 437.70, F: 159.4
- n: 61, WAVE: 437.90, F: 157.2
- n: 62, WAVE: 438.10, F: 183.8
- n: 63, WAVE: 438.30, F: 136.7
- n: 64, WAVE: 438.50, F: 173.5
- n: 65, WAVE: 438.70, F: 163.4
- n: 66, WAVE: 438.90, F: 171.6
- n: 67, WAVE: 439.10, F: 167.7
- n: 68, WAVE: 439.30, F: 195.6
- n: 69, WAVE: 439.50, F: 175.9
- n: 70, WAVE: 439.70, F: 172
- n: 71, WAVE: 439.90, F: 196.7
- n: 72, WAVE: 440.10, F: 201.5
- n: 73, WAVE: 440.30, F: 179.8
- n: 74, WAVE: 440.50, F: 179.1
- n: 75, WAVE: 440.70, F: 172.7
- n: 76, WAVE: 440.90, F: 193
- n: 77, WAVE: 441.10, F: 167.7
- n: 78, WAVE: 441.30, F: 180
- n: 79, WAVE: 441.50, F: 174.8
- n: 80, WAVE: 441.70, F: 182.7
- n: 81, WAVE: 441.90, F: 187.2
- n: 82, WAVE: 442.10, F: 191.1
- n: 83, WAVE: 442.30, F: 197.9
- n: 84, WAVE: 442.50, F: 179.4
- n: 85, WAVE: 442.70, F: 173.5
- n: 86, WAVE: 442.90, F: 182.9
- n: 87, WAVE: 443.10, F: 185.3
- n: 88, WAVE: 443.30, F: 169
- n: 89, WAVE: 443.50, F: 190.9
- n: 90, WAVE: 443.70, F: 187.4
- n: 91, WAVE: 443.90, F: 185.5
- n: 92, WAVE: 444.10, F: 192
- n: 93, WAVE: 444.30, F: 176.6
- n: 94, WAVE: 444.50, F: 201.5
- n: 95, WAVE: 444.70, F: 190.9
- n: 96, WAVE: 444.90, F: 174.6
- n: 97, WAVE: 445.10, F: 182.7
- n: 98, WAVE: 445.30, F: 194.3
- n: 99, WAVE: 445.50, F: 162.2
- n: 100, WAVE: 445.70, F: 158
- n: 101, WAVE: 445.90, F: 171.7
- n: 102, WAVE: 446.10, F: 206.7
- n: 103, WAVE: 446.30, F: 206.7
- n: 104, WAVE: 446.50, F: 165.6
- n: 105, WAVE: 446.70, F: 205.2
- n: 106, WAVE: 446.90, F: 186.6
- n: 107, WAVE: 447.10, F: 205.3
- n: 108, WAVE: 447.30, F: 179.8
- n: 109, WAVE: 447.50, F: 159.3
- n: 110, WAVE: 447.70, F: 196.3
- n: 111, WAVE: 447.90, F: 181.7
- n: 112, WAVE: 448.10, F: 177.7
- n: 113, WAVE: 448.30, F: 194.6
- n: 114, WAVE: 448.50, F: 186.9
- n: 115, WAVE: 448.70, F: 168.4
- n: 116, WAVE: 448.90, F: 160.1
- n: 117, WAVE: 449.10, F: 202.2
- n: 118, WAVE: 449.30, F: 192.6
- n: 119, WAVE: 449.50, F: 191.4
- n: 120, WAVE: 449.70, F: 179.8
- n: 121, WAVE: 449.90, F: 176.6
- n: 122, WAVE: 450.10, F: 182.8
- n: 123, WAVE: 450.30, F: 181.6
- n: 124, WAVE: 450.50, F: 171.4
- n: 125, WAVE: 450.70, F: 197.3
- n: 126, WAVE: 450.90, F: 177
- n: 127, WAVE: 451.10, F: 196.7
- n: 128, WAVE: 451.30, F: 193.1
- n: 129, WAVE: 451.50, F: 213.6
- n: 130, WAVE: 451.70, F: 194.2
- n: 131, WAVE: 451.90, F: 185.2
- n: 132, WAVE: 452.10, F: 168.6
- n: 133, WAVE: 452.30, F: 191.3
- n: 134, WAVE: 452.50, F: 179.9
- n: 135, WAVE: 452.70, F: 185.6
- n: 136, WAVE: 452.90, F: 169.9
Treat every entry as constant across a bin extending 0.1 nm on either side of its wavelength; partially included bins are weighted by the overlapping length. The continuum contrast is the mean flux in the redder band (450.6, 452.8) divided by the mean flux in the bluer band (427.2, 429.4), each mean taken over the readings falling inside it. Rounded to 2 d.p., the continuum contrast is 1.11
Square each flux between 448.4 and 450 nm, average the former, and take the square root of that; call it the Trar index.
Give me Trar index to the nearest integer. 183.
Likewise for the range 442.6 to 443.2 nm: 181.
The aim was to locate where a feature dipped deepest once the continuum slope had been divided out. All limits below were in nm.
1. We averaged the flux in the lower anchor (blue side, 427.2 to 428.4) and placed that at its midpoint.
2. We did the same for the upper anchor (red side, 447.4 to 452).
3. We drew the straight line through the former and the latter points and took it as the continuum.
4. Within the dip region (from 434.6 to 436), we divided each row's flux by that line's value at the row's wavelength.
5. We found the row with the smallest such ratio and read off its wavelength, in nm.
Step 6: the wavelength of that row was 435.30 nm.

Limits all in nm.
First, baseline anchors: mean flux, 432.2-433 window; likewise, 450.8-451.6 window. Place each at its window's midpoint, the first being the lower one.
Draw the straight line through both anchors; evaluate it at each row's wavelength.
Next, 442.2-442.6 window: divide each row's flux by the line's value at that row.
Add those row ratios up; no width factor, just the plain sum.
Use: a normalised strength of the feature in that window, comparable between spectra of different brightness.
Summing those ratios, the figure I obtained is 2.07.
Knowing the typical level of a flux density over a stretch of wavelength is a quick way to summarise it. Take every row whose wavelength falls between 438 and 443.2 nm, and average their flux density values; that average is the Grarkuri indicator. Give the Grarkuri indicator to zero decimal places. 179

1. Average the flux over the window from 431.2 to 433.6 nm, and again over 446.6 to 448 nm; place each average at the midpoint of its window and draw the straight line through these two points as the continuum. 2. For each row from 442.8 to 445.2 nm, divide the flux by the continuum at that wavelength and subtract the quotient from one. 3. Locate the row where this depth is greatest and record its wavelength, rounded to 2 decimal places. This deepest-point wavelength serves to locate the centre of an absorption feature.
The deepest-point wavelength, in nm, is 443.30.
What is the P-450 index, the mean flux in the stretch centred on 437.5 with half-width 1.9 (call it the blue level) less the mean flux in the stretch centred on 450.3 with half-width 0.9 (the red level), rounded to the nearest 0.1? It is -13.3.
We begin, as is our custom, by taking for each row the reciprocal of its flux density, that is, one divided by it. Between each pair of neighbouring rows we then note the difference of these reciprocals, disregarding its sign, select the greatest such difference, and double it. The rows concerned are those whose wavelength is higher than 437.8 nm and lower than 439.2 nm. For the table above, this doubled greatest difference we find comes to 0.0037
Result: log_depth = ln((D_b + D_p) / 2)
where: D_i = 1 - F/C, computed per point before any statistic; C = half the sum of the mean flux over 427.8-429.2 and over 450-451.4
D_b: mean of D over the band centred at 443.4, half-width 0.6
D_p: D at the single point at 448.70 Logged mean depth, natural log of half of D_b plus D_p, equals -3.9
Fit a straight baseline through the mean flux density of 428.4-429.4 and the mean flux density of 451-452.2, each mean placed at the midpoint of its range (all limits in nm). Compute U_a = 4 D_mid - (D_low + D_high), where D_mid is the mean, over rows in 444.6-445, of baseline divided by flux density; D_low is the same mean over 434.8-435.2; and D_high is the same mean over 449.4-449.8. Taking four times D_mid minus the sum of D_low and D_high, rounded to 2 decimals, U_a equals 2.04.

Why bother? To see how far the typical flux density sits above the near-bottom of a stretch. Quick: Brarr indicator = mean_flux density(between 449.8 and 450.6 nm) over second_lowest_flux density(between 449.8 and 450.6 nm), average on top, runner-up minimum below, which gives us 1.01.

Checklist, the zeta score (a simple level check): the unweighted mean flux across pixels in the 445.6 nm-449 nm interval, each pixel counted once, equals 183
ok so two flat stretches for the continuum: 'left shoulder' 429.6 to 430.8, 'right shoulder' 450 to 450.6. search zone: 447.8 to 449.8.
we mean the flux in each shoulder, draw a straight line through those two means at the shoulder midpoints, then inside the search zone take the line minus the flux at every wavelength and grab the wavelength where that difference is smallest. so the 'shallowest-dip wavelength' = 449.10 nm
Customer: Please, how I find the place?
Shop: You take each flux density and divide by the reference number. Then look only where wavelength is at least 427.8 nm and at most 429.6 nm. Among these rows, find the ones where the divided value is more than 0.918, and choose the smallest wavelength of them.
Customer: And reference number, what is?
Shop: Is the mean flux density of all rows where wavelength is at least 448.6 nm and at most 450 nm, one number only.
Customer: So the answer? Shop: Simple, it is 427.90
